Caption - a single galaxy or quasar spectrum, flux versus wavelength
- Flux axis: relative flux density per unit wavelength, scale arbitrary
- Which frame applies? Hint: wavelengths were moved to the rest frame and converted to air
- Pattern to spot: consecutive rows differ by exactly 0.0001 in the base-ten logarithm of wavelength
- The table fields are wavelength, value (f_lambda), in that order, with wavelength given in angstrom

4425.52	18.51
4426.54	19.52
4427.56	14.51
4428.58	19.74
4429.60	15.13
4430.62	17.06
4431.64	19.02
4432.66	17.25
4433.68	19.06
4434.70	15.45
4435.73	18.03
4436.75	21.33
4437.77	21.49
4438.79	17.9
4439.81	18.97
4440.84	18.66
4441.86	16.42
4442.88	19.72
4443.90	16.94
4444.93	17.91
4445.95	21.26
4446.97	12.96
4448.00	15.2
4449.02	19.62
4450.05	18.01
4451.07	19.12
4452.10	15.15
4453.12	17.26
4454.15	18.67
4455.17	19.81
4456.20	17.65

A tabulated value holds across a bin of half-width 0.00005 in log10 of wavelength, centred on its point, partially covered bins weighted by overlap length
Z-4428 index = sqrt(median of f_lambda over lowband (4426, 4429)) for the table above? 4.42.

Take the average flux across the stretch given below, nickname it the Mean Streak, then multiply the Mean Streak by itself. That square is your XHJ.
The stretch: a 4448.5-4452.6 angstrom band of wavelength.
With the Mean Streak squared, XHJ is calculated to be 323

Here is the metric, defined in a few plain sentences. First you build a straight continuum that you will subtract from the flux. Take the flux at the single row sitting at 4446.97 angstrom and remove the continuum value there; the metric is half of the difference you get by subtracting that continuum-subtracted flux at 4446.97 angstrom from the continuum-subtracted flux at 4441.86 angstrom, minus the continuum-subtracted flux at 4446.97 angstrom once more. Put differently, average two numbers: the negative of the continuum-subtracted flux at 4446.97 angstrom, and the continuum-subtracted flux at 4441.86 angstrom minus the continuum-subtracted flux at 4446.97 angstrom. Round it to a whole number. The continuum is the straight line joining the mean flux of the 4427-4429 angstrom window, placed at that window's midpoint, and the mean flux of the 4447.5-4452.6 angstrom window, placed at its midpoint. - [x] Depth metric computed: 4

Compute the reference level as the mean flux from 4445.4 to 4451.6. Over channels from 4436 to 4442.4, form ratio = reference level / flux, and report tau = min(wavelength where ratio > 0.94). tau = 4438.79 angstrom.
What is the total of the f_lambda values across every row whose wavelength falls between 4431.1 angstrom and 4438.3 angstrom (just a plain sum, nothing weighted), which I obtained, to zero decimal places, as 132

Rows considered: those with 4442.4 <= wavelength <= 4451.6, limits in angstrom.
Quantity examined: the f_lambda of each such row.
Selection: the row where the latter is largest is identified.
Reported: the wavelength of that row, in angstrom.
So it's 4445.95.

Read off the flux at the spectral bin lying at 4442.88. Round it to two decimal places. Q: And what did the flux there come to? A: 19.72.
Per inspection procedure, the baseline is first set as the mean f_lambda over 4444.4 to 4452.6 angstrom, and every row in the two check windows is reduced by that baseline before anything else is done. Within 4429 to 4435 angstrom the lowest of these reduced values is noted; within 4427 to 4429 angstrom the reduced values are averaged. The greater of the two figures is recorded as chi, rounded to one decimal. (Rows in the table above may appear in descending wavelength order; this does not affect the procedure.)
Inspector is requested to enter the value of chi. -0.3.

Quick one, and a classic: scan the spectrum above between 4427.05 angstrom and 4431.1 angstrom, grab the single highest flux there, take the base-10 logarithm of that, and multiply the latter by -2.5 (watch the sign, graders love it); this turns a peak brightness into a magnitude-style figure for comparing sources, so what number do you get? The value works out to -3.24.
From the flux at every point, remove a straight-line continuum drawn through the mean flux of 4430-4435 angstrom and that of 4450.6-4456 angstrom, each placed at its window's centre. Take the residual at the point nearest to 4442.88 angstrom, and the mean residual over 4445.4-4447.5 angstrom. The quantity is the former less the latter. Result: 2.7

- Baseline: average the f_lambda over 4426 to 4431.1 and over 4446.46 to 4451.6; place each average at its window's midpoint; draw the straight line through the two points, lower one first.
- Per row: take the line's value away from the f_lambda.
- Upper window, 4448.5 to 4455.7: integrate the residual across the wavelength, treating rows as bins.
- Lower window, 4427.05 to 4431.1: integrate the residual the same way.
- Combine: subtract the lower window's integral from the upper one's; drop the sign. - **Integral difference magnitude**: 12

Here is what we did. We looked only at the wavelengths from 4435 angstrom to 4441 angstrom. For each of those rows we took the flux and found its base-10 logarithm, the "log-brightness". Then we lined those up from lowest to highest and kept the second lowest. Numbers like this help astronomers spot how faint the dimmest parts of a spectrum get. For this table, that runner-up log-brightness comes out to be 1.26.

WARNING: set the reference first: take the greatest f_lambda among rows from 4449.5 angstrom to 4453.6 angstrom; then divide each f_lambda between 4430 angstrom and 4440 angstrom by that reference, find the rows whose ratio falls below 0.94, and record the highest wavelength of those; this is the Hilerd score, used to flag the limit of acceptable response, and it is 4438.79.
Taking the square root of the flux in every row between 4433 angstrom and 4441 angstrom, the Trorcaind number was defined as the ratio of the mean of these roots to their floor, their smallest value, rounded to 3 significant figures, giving 1.10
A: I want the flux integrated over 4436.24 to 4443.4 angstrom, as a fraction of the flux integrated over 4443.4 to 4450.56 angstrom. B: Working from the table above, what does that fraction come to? 1.10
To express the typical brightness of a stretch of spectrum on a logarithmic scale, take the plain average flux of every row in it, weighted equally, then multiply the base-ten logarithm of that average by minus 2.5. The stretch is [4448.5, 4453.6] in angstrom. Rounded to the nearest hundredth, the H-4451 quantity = -3.13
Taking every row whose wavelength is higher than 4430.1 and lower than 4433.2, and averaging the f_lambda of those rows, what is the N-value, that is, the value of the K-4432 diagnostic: 17.8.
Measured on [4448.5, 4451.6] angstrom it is 18.9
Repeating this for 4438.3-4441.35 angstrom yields 18.5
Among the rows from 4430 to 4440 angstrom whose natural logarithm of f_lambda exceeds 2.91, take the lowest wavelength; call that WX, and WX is 4431.64 angstrom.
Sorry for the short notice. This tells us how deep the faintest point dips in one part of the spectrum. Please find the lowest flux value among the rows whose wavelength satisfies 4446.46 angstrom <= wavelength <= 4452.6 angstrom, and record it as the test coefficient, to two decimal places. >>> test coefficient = 12.96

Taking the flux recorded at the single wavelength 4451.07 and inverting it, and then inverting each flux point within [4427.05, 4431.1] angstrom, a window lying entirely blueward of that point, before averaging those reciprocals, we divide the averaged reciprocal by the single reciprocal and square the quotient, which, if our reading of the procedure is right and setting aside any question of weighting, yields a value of 1.36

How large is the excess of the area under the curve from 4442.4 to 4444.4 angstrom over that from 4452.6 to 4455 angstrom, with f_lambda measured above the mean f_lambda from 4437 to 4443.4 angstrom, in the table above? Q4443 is 1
